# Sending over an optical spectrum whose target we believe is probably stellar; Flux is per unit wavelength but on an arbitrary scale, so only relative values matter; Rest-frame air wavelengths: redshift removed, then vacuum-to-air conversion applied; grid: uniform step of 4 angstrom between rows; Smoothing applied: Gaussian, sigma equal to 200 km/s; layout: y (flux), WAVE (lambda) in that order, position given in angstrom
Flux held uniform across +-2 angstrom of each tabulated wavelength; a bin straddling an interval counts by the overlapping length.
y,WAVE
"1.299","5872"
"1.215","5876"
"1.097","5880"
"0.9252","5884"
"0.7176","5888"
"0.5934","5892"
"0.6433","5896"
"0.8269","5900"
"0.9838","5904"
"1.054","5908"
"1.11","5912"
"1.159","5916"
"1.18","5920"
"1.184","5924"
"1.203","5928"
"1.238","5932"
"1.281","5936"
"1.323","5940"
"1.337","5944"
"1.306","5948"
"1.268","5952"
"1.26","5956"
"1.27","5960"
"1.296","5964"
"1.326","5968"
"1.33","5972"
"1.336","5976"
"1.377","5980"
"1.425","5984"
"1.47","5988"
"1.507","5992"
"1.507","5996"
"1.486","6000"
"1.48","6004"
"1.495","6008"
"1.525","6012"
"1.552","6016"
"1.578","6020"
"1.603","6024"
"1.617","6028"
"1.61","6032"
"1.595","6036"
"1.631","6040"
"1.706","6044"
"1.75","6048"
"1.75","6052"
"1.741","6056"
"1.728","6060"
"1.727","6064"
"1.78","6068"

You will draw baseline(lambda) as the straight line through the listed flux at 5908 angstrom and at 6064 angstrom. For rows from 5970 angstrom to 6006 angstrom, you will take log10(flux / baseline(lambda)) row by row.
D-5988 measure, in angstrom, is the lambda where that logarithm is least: 5976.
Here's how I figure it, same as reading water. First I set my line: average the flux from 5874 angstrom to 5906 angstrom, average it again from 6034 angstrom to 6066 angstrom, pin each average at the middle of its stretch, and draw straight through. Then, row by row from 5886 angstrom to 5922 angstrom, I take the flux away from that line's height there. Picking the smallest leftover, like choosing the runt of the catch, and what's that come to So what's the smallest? -0.15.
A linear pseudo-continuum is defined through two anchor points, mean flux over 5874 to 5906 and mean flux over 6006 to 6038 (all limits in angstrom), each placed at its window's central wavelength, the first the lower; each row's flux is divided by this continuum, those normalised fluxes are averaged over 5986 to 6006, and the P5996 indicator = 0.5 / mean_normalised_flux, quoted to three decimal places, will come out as 0.481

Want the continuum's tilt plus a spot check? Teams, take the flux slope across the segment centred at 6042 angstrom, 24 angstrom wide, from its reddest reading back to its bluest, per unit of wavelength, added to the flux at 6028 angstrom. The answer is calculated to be 1.62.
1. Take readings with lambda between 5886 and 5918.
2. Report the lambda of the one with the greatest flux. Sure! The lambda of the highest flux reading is 5916 angstrom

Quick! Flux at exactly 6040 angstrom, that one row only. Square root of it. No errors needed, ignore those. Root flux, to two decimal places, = 1.28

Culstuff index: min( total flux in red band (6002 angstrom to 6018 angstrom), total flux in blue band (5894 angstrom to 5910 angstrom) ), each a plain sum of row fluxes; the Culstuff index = 3.5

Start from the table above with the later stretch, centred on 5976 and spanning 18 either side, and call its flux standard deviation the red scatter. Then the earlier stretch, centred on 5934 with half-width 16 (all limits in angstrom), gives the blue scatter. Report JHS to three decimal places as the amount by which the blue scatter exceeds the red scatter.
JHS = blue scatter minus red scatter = -0.017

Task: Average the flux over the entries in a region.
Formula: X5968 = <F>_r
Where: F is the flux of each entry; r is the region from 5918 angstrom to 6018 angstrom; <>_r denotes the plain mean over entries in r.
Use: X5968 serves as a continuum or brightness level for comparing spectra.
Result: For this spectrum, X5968 1.4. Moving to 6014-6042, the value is 1.6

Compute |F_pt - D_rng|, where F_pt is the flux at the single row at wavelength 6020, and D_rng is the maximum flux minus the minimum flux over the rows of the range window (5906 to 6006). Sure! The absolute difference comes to 1.1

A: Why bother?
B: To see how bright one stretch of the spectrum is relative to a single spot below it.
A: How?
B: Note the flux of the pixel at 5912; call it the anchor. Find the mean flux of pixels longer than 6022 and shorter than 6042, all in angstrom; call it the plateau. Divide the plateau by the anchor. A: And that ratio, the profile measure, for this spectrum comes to 1.45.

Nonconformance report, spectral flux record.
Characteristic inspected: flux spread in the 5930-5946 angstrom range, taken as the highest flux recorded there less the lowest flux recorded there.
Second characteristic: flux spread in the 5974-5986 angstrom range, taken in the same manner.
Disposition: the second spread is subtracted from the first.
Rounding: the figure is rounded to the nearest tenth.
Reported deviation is 0.0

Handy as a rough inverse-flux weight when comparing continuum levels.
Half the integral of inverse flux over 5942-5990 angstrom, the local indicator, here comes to 18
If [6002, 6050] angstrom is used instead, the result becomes 15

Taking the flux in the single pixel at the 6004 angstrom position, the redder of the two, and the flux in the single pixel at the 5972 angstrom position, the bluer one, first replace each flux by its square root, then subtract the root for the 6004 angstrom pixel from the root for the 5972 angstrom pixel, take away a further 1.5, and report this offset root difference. -1.56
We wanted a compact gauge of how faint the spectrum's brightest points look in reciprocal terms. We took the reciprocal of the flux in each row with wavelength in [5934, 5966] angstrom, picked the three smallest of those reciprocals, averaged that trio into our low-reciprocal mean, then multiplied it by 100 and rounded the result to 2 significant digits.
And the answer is 76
